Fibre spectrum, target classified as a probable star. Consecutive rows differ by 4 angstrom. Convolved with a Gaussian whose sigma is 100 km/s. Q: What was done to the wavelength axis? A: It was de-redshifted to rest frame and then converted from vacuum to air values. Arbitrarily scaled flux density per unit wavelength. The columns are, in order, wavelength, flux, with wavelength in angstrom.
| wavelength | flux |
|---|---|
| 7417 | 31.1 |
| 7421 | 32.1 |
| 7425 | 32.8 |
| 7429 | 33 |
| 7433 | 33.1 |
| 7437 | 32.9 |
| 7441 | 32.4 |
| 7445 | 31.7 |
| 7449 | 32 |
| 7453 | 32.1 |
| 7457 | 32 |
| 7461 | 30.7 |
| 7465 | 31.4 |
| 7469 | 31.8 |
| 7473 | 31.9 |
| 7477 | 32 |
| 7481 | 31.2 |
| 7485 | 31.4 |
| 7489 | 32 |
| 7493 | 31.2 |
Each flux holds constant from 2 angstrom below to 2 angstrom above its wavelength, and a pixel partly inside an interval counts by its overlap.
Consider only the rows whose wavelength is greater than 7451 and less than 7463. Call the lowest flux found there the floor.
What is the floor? 30.7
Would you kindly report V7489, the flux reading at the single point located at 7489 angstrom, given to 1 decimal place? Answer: 32.0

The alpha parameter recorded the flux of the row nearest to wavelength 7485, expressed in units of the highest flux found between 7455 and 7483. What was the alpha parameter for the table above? 0.981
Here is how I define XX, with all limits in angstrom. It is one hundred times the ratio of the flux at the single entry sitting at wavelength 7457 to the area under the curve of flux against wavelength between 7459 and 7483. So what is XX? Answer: 4.2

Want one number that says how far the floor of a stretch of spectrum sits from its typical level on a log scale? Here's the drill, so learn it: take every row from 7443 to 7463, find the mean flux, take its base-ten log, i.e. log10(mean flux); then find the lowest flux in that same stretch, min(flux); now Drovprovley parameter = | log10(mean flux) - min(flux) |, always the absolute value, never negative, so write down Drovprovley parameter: 29.2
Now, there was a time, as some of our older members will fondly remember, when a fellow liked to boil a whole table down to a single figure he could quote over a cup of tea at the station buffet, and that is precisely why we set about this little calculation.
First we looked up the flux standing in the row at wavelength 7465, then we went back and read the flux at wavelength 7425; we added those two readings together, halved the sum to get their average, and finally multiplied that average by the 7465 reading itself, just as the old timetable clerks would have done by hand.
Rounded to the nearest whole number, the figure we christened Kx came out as 1008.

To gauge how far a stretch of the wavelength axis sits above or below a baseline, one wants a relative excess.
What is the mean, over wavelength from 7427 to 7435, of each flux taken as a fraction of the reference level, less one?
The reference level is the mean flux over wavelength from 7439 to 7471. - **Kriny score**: 0.041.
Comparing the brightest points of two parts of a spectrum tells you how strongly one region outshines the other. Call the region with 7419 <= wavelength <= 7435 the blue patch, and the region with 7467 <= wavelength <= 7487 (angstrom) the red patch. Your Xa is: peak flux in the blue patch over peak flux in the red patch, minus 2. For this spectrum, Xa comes -0.97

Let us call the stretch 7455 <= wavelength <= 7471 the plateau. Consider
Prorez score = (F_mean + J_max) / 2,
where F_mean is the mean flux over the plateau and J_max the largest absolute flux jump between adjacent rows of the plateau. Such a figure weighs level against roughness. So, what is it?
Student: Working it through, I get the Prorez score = 16.39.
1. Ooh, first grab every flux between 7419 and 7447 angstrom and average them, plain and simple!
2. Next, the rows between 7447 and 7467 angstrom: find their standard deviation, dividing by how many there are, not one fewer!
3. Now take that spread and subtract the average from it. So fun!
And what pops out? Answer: -32.0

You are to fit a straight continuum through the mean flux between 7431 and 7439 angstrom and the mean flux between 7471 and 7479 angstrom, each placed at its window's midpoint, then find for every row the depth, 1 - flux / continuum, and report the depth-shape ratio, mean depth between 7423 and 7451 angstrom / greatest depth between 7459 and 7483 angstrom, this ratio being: 0.24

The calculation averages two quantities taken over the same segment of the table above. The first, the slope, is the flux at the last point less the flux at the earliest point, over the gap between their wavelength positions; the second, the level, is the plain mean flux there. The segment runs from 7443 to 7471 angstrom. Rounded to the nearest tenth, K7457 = 15.8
